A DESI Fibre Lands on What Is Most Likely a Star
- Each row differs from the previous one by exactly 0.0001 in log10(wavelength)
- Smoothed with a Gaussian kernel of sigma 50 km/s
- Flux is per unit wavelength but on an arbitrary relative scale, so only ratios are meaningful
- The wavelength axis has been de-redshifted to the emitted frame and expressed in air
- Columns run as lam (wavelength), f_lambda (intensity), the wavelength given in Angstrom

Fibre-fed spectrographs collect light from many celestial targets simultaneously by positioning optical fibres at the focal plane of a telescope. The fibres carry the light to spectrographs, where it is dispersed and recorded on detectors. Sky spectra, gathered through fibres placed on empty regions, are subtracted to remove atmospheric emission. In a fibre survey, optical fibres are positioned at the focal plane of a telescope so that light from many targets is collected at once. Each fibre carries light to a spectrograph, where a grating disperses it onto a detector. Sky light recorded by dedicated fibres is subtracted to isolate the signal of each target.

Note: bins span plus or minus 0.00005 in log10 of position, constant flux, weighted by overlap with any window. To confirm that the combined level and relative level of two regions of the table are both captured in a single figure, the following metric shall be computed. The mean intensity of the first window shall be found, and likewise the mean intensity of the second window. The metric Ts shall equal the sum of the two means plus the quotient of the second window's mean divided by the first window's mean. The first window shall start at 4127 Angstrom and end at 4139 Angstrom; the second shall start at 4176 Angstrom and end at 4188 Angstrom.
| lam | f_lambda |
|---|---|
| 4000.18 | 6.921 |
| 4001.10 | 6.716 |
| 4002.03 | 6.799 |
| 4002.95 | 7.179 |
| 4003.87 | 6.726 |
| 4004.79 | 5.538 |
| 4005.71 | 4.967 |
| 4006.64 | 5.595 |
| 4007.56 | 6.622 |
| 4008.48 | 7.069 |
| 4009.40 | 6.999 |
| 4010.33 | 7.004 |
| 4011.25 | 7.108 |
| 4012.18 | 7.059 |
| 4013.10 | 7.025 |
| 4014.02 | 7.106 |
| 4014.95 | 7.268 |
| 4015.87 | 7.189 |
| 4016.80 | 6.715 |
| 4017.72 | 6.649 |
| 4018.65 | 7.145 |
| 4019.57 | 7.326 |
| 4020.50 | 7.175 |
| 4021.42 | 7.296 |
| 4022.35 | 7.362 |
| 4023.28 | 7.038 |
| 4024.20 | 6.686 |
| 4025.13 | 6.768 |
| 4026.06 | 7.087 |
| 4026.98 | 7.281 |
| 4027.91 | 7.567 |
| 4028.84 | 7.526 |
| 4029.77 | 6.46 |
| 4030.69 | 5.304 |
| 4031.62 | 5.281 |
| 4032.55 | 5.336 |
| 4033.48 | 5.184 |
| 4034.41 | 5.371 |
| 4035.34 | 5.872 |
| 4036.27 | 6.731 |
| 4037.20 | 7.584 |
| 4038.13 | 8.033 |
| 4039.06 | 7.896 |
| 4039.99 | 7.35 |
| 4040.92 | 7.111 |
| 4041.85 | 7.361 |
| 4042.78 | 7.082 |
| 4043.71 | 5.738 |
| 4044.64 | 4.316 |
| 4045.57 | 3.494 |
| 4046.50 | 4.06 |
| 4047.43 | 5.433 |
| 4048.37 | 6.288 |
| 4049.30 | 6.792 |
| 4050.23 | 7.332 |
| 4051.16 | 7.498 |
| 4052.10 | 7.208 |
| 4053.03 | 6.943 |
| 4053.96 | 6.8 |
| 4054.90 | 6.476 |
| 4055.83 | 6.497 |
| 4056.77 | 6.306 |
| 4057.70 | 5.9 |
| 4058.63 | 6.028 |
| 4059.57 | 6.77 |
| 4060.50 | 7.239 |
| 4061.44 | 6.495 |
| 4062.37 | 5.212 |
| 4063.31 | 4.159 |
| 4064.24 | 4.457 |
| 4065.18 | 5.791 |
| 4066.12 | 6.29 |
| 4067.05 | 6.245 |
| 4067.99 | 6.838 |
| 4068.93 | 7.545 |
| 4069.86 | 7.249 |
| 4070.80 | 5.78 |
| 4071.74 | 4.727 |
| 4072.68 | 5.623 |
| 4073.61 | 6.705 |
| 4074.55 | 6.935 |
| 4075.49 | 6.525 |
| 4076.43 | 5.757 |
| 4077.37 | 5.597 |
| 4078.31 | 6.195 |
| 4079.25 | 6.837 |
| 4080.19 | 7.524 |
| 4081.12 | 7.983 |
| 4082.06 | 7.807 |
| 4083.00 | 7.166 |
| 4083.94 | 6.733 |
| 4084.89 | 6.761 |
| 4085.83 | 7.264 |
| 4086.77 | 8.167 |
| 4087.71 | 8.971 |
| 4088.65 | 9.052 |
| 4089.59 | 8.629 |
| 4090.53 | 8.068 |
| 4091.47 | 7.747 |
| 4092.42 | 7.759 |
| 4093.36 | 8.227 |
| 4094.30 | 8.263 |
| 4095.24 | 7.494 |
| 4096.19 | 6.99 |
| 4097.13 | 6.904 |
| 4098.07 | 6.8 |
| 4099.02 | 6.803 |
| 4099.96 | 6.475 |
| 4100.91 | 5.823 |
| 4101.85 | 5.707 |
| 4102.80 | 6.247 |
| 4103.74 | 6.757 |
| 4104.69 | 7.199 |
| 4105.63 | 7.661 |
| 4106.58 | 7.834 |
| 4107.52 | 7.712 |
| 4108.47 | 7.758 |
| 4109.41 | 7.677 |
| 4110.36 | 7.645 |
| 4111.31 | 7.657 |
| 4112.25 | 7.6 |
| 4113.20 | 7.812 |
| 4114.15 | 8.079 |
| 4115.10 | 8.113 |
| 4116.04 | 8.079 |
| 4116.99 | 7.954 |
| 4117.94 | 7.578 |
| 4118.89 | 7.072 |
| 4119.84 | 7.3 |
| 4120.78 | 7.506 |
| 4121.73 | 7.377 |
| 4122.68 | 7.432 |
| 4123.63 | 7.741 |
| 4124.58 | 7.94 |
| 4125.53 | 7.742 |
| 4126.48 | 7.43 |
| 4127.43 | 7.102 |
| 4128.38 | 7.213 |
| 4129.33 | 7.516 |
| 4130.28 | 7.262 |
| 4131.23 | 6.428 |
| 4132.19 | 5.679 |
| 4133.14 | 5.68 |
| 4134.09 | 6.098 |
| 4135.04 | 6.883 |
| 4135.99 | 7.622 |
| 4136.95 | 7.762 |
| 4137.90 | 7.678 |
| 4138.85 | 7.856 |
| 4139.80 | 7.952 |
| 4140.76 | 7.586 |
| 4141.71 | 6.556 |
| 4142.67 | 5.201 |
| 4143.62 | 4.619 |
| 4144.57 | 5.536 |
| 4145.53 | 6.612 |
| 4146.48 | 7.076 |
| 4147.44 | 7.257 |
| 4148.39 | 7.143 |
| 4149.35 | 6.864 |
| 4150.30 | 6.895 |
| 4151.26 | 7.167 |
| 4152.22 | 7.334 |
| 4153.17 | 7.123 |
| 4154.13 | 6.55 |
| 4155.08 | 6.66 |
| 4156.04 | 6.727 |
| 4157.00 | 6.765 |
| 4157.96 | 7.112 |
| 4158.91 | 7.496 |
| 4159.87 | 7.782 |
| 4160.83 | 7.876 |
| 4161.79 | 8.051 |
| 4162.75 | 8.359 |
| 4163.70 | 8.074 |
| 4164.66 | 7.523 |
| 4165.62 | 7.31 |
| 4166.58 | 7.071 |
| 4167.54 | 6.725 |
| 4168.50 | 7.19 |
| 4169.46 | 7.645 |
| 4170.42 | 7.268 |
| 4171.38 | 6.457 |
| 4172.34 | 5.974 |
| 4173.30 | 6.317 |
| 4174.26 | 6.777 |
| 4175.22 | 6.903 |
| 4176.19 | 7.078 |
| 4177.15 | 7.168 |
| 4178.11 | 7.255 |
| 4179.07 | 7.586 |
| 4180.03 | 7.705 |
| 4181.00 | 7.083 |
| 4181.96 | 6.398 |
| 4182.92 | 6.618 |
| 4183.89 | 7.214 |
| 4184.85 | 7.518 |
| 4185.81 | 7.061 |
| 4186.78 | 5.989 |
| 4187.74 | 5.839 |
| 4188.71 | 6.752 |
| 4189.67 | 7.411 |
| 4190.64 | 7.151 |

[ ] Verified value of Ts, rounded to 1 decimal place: 14.9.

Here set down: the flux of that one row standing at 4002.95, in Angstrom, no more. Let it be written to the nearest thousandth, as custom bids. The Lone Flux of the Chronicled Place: 7.179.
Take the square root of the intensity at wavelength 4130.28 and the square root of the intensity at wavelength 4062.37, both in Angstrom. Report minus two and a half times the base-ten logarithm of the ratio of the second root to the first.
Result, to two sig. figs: 0.18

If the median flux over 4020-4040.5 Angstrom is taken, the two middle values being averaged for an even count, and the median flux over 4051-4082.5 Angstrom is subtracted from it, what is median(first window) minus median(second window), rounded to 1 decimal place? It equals 0.6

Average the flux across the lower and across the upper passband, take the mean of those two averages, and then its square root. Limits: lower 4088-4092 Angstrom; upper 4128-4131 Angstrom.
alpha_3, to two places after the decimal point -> 2.80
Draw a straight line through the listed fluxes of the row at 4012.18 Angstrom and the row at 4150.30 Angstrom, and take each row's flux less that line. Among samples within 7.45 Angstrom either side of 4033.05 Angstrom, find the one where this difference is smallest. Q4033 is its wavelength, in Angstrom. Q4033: 4033.48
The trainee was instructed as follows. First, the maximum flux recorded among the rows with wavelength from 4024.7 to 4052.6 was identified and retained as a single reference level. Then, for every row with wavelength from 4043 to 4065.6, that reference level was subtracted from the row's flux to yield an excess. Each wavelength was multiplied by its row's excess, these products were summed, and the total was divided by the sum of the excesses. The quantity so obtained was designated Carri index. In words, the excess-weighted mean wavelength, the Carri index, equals 4054.1 Angstrom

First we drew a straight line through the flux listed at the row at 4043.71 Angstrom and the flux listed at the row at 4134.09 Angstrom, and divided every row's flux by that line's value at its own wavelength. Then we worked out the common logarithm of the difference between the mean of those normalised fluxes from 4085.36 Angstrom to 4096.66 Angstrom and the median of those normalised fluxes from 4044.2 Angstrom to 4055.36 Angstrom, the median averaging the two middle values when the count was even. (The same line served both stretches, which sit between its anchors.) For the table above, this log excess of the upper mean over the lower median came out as -0.68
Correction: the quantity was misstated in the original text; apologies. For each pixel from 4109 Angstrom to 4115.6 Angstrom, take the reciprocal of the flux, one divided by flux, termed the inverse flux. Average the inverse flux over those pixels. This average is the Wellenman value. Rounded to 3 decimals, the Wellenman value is 0.128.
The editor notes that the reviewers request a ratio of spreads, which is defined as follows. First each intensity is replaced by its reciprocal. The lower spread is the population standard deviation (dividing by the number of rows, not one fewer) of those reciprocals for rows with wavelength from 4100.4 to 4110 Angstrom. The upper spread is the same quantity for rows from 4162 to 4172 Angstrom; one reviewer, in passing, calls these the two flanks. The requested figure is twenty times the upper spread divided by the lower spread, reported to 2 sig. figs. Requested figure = 11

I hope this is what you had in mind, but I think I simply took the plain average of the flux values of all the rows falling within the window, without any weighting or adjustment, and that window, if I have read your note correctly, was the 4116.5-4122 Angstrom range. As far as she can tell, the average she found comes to 7.5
